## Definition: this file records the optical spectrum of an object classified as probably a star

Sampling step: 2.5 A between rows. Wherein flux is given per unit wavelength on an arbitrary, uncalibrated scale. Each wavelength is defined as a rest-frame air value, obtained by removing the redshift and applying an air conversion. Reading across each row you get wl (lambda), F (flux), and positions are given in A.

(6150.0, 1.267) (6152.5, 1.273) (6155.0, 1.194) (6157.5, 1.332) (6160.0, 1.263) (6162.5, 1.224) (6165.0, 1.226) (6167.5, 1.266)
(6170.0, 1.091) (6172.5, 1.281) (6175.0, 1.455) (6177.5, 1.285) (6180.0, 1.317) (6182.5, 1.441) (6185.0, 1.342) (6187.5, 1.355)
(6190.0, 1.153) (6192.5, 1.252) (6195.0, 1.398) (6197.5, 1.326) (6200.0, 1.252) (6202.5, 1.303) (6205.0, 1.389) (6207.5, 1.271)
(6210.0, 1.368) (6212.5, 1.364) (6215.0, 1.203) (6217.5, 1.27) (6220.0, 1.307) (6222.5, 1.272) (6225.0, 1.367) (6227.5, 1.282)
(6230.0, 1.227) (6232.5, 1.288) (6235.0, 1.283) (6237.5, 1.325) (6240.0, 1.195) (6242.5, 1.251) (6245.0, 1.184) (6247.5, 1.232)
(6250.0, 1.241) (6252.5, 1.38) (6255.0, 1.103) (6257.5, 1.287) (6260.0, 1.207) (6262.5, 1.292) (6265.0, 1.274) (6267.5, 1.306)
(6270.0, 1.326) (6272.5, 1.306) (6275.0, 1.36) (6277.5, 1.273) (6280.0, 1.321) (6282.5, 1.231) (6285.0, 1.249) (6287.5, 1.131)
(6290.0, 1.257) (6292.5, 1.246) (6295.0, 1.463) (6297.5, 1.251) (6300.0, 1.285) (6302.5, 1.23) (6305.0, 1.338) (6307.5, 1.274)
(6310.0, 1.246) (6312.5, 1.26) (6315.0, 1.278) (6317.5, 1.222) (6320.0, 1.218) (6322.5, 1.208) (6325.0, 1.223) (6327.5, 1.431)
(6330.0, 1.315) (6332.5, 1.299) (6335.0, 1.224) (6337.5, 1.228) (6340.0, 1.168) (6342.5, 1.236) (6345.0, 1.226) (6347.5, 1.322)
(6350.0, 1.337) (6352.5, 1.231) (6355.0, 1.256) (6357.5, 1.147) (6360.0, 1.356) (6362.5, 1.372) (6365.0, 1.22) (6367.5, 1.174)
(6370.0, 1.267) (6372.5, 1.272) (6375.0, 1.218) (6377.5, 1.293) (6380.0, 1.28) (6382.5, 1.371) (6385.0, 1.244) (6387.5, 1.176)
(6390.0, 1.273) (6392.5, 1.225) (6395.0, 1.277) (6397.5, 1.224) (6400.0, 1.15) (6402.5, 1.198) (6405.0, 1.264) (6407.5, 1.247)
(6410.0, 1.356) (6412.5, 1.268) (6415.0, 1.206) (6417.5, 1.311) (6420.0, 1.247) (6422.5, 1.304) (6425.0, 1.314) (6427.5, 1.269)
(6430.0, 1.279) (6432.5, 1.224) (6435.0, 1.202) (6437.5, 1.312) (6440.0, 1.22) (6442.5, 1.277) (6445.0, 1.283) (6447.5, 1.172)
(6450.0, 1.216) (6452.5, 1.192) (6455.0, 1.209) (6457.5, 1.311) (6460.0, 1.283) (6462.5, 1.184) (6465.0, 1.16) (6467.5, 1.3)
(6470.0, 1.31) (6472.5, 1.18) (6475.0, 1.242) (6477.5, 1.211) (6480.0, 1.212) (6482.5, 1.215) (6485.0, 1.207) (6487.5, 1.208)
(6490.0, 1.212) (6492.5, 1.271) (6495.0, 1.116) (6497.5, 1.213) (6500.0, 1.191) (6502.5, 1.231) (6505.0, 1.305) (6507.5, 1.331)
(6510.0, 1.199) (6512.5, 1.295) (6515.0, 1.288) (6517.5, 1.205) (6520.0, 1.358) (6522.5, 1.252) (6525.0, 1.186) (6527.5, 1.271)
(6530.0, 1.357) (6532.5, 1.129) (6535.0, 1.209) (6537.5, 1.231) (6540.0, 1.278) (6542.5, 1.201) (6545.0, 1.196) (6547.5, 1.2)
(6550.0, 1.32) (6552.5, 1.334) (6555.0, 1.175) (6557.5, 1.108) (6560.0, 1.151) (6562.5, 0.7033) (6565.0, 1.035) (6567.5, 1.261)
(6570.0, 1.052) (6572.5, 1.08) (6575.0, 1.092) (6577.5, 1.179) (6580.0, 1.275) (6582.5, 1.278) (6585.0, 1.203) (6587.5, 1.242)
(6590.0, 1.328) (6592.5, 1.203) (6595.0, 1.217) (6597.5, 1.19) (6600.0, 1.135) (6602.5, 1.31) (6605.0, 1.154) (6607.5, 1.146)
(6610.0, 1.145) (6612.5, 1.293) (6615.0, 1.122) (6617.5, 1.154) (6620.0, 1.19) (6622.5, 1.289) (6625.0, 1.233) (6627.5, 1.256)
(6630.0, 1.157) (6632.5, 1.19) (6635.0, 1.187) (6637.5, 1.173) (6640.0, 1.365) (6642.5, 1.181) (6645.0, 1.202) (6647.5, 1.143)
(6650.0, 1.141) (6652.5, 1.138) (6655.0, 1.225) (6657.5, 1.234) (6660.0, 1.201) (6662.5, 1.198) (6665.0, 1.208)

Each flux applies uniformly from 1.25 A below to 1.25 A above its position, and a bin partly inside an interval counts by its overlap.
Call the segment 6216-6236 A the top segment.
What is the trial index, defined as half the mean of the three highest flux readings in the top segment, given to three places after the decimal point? 0.660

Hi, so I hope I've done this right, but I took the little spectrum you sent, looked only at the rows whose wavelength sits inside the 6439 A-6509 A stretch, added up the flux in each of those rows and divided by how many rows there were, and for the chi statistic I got 1.23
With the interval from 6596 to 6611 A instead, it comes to 1.18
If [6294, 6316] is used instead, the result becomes 1.29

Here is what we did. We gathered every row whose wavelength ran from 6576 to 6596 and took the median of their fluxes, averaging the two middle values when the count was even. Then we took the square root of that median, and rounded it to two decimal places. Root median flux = 1.11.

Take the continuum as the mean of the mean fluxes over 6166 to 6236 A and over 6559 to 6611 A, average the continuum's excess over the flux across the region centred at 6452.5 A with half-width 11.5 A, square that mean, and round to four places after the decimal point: 0.0000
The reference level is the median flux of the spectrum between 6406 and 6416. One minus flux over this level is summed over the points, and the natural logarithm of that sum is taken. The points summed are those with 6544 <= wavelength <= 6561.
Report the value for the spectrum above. -1.4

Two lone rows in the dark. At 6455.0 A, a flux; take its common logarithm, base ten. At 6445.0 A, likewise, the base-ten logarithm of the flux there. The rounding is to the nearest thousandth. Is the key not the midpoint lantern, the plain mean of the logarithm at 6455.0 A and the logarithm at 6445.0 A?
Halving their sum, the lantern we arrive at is 0.095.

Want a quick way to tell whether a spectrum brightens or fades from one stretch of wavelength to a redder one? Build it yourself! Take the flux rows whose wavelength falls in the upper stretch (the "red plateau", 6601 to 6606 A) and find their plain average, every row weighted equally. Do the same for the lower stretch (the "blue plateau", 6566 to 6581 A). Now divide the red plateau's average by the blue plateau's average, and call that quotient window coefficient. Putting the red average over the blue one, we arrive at 1.07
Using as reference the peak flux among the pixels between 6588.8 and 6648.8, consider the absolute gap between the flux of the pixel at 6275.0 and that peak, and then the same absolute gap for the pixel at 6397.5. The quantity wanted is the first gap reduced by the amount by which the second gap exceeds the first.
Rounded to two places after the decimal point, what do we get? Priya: -0.13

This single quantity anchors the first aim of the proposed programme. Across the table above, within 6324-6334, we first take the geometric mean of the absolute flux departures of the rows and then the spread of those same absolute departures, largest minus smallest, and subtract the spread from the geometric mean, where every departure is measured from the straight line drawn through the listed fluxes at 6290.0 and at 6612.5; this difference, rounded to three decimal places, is -0.073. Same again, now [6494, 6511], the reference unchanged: -0.075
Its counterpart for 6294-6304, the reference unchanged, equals -0.166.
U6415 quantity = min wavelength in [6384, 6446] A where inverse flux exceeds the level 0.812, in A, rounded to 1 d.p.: 6387.5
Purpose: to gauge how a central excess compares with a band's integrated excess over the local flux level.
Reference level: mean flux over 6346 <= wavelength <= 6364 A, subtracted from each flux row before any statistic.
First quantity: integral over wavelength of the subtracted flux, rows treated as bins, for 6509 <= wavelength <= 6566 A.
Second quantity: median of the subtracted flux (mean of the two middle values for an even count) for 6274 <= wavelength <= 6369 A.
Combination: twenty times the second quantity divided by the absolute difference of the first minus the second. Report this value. -0.16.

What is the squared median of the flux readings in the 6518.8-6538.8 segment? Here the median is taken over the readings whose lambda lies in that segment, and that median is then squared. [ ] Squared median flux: 1.54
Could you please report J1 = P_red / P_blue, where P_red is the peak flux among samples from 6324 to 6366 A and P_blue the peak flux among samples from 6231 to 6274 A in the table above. 1.04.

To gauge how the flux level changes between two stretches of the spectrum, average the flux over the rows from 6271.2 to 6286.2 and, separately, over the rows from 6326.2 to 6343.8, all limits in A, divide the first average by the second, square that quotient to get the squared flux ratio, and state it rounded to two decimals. 1.03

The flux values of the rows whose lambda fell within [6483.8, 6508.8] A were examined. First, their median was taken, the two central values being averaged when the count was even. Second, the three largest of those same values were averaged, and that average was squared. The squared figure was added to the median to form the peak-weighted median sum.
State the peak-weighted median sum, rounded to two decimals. 2.91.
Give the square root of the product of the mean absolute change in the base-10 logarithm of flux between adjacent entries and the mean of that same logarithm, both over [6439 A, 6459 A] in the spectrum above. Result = 0.041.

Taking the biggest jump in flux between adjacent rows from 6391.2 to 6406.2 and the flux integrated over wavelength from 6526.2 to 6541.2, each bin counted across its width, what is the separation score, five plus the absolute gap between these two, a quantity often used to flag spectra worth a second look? 23.6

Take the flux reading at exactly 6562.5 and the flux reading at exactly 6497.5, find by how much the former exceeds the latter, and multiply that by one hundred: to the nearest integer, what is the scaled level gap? -51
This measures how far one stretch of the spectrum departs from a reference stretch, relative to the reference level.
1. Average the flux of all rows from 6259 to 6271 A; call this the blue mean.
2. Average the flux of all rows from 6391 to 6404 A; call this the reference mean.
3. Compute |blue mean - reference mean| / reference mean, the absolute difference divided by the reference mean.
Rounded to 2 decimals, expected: 0.05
